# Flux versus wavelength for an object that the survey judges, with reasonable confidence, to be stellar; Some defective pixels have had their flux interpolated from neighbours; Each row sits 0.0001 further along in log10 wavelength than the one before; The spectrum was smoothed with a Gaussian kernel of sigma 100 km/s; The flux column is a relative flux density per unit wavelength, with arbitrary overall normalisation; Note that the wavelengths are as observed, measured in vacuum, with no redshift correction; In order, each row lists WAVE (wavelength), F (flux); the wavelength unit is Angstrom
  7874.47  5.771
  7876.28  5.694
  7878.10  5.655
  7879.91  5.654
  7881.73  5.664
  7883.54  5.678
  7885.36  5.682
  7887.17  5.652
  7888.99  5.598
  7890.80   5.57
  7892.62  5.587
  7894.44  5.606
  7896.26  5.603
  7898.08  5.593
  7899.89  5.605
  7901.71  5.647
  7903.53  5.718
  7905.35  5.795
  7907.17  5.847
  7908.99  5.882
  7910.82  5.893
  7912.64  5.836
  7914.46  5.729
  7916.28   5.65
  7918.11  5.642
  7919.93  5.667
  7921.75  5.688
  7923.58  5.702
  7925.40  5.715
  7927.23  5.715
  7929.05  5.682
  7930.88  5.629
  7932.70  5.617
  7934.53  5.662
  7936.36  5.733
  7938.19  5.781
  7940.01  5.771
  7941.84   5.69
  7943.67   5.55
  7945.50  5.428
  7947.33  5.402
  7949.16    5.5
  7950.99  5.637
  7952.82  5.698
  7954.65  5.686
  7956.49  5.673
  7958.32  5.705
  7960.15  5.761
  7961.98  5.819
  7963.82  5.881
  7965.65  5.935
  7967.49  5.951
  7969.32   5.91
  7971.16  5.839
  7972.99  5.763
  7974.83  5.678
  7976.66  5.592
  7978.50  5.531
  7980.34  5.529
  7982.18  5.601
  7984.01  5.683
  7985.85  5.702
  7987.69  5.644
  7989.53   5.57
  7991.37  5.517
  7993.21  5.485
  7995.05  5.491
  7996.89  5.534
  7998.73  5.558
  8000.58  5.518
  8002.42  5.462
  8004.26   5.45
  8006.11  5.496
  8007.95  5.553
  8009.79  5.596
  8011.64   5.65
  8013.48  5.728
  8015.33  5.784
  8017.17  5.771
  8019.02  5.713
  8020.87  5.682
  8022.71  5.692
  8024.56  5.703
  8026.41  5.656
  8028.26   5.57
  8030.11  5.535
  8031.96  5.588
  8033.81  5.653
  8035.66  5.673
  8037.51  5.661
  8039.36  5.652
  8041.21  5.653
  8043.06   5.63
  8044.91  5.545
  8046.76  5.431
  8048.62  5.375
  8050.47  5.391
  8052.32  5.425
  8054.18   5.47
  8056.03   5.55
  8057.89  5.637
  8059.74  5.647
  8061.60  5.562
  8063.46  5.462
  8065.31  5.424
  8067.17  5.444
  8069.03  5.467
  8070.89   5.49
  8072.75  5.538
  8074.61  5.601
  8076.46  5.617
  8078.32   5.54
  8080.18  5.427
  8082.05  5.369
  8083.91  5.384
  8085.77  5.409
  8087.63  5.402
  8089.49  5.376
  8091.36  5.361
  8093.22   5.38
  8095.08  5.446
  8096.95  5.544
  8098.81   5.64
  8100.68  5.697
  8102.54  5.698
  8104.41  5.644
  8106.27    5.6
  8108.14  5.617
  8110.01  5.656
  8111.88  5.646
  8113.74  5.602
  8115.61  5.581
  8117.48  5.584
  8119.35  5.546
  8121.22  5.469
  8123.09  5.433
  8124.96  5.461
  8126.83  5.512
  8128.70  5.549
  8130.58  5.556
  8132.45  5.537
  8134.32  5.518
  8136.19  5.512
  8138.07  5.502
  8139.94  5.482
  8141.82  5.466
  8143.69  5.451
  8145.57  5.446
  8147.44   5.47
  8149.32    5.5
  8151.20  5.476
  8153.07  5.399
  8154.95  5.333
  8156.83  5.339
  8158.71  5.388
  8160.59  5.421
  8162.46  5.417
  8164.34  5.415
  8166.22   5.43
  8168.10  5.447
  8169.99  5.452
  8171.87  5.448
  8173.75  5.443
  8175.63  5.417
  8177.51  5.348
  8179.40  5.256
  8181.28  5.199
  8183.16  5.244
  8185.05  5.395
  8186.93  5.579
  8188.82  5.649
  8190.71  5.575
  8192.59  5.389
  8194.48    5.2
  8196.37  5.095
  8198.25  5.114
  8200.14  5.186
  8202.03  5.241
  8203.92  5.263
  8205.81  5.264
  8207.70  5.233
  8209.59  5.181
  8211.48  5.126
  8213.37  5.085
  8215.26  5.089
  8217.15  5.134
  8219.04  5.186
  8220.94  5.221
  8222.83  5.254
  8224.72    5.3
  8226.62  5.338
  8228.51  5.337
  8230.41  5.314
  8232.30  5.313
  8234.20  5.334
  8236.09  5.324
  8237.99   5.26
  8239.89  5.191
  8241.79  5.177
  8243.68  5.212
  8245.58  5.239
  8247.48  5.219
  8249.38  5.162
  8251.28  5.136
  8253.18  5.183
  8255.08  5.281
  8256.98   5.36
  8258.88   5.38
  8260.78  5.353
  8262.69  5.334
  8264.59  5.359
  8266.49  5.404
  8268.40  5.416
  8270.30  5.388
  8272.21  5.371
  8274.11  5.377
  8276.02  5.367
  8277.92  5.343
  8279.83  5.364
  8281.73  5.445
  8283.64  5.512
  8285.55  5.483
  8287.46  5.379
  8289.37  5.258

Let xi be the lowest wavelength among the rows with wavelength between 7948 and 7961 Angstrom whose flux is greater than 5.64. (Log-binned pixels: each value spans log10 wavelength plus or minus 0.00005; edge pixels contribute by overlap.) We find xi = 7952.82 Angstrom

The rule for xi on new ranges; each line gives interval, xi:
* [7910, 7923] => 7910.82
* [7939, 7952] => 7940.01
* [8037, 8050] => 8037.51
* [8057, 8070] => 8059.74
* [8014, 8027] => 8015.33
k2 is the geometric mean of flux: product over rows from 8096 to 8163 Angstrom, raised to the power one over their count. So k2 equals 5.52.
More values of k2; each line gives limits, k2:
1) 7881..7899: 5.62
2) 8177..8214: 5.28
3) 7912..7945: 5.69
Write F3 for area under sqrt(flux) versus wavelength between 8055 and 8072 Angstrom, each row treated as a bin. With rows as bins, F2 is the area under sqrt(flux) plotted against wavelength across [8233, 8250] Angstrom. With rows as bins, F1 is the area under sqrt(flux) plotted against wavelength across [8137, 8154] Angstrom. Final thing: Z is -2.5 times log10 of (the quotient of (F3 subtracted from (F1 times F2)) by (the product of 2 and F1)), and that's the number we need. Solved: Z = -3.19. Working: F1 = 39.7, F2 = 38.9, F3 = 39.93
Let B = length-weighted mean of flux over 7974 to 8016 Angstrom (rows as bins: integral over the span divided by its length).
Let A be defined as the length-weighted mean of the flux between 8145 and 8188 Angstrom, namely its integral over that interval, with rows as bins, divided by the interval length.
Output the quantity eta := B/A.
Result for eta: 1.03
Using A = 5.40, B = 5.58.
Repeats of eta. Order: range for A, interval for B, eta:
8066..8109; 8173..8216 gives 0.96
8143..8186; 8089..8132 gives 1.03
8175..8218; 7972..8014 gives 1.06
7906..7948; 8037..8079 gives 0.97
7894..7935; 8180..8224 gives 0.92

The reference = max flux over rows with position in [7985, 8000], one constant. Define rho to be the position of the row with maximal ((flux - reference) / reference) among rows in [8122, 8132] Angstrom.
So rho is 8130.58 Angstrom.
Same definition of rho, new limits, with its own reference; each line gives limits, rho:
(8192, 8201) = 8192.59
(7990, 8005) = 7998.73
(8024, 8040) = 8024.56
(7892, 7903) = 7901.71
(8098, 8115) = 8102.54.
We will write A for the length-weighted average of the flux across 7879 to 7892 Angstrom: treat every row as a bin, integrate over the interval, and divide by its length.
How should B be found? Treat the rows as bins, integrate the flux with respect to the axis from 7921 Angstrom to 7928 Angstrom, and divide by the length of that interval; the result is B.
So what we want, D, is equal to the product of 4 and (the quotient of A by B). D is 3.96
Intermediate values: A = 5.6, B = 5.70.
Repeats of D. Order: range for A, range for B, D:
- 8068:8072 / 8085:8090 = 4.05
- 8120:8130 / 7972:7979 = 3.88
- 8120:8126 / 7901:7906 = 3.82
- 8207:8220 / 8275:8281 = 3.84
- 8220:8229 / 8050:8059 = 3.84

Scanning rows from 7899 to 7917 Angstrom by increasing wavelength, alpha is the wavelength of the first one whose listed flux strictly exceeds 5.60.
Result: 7899.89 Angstrom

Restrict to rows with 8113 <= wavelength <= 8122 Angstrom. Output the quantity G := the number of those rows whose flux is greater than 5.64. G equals 0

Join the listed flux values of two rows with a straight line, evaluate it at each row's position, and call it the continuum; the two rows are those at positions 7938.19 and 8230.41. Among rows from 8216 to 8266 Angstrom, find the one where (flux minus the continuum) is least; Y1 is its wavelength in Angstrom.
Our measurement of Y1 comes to 8217.15 Angstrom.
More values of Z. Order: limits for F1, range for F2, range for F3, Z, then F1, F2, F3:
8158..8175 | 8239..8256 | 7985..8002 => -3.19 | 39.6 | 38.8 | 40.06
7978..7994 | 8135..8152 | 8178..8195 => -3.22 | 37.8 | 39.8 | 39.45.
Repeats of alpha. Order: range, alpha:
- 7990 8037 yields 8011.64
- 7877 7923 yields 7878.10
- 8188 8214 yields 8188.82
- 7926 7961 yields 7927.23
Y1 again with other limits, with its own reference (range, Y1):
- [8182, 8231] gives 8196.37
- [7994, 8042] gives 8004.26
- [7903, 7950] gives 7947.33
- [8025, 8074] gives 8048.62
